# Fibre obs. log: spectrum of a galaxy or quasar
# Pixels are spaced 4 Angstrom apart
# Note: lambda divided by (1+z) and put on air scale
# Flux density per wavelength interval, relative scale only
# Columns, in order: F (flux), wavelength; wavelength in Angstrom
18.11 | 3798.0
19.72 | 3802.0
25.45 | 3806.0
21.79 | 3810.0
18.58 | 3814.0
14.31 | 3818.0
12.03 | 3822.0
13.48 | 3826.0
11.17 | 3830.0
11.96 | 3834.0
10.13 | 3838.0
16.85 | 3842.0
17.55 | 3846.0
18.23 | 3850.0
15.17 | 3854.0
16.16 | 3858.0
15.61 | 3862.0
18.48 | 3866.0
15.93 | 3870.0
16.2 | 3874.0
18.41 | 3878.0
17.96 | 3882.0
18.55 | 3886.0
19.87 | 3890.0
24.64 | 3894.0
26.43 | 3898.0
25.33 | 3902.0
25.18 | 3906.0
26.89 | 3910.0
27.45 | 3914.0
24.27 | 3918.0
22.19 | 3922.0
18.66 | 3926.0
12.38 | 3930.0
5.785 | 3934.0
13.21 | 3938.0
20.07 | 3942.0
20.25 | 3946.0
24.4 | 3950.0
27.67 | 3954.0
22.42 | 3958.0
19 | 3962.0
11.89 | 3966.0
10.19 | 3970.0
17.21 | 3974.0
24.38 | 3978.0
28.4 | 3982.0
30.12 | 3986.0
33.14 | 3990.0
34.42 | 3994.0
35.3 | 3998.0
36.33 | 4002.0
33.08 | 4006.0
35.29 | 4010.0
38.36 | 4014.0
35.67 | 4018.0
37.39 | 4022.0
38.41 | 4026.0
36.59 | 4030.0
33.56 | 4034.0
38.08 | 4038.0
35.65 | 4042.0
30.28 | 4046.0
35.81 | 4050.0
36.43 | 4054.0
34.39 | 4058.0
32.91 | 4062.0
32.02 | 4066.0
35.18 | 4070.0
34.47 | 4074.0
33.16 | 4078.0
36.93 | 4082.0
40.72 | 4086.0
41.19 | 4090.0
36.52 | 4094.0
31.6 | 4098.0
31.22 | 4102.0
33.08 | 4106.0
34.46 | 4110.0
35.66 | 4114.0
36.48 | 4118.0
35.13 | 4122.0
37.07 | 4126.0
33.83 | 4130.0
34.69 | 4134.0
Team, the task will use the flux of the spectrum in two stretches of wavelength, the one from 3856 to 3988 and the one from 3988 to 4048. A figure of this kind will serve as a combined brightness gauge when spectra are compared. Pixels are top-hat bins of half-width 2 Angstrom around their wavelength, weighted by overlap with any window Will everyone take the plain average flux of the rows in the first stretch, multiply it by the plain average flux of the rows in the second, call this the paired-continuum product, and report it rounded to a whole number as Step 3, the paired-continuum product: 715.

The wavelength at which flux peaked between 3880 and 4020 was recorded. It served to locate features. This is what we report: 4014.0 Angstrom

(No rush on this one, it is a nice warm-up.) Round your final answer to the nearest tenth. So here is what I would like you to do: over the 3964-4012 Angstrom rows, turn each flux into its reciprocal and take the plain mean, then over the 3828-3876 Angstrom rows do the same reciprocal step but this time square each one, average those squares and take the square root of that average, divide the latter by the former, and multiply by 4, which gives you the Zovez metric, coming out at 6.3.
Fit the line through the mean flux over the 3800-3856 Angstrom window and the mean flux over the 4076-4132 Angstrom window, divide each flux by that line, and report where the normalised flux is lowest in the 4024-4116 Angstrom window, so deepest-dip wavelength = 4102.0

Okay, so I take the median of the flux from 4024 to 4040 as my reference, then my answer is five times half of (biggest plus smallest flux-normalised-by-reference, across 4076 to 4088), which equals 4.9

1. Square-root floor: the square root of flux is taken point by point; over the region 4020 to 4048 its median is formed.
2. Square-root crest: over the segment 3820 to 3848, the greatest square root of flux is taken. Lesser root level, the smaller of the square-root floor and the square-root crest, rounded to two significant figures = 4.2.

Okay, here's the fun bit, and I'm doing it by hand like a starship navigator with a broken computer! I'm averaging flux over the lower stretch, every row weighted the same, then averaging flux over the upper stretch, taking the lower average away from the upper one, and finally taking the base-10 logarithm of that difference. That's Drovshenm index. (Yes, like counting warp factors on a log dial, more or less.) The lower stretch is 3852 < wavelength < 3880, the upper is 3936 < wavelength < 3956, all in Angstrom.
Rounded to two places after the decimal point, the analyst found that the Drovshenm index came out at 0.66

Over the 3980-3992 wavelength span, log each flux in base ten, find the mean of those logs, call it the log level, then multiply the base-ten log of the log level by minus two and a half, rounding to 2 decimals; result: -0.43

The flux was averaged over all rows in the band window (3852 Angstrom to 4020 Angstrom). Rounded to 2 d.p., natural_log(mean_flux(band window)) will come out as 3.13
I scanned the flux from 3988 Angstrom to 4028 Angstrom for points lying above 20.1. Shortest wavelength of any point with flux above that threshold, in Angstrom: 3990.0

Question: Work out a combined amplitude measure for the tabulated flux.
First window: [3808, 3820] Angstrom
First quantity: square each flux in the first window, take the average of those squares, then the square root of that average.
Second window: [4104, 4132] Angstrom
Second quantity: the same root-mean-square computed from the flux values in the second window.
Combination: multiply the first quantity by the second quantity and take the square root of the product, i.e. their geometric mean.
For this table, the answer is 25.5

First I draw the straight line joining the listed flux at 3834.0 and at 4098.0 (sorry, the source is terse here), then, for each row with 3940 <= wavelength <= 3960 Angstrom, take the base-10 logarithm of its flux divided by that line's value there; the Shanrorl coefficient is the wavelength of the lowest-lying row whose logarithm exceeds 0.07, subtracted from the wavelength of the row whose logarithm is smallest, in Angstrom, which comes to -4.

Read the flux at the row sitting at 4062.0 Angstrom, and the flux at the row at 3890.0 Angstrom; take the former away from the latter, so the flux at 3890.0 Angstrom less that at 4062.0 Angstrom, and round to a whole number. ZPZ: -13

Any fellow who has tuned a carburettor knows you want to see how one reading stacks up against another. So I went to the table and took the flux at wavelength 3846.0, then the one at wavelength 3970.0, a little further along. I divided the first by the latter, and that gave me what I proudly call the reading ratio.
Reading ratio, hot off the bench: 1.72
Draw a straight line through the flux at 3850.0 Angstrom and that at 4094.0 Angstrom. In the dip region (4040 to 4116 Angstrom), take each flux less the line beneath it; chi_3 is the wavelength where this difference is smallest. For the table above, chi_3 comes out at 4102.0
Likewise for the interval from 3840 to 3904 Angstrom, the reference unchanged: 3874.0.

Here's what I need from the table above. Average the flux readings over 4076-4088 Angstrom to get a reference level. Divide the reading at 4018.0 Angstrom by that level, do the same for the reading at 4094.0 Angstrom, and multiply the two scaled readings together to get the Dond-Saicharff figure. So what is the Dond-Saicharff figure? 1.0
